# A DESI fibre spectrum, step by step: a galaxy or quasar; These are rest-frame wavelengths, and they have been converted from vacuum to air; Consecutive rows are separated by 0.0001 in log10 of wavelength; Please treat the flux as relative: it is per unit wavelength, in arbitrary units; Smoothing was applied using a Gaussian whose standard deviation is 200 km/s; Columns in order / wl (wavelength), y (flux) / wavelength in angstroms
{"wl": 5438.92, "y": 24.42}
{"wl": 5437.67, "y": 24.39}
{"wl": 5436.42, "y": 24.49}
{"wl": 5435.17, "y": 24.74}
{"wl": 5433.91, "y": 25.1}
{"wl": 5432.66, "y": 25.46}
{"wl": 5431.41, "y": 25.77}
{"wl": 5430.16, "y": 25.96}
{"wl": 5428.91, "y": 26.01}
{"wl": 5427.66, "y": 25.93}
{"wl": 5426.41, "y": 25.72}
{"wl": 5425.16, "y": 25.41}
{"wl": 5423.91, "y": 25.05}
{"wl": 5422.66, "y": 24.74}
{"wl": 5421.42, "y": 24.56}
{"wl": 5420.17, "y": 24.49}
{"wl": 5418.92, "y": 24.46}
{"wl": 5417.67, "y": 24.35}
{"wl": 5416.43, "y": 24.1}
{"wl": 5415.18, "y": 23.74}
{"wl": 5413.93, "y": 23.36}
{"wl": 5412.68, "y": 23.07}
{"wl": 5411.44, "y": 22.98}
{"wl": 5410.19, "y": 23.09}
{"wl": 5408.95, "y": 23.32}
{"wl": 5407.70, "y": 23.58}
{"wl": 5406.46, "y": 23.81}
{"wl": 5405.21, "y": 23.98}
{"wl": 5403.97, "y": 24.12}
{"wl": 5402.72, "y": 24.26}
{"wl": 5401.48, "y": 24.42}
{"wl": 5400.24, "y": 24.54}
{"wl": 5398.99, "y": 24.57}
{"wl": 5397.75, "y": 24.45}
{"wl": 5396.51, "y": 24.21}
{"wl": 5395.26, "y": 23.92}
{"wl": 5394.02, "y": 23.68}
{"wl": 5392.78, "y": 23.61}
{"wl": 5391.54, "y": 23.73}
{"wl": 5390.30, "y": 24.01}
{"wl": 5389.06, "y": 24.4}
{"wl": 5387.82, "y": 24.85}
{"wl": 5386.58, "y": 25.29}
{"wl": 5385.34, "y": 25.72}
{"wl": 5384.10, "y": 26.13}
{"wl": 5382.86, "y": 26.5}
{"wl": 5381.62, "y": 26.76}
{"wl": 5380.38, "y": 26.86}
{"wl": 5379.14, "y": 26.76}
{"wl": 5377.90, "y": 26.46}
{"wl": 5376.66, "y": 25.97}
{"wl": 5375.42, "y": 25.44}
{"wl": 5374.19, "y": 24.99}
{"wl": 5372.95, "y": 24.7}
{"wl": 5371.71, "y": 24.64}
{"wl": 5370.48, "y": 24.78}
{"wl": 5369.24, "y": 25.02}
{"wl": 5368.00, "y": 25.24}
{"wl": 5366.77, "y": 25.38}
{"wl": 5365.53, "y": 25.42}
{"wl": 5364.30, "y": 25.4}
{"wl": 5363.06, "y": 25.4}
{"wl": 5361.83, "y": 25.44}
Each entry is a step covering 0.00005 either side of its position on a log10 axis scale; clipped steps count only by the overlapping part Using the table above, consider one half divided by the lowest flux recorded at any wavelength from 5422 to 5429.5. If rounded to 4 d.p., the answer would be 0.0202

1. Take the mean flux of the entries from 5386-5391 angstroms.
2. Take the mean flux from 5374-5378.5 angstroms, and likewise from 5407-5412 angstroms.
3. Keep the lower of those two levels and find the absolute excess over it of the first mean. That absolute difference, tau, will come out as 1.4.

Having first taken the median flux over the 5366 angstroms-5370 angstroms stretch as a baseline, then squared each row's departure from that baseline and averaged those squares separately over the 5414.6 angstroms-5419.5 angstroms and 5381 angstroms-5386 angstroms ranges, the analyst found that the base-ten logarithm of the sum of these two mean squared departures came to 0.39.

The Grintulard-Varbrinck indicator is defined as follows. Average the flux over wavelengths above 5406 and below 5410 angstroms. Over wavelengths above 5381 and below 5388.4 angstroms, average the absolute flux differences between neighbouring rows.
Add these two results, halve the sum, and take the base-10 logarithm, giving 1.08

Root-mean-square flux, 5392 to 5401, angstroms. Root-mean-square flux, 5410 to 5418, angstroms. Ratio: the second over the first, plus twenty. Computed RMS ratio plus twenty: 21.0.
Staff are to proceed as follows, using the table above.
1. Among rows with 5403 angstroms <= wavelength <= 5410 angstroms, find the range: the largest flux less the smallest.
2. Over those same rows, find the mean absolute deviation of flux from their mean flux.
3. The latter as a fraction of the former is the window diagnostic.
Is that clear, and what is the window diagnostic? 0.31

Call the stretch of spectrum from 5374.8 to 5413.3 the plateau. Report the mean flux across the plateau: 24.7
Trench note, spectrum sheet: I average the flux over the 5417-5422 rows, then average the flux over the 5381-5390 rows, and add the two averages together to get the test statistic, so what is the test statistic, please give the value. 50.1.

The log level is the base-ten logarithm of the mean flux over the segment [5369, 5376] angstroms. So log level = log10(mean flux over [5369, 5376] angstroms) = 1.40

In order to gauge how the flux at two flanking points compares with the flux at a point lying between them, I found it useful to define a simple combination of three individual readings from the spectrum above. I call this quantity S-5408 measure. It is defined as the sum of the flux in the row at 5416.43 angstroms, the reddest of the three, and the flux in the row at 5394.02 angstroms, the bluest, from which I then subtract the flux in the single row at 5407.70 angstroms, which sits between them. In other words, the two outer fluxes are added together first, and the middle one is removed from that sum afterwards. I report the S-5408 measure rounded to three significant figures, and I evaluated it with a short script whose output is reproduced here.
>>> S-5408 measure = 24.2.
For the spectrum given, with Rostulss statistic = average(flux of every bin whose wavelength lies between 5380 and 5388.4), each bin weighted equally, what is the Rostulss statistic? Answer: 26.0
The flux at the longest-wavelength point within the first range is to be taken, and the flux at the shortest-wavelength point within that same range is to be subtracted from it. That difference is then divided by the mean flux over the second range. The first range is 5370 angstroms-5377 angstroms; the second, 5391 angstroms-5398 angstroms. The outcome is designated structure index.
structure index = 0.05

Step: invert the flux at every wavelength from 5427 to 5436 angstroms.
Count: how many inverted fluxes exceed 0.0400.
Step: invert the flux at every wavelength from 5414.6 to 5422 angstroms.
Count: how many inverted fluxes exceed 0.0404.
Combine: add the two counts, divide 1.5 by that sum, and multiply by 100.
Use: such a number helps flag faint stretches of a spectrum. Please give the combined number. 21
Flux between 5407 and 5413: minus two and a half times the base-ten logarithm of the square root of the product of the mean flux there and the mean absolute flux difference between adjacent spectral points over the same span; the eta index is -0.75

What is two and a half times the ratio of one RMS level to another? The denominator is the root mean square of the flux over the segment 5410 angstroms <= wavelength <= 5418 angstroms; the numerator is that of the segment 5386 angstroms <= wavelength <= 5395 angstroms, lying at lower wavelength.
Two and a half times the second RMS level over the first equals 2.57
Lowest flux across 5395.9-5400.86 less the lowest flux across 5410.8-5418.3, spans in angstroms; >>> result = 1.2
